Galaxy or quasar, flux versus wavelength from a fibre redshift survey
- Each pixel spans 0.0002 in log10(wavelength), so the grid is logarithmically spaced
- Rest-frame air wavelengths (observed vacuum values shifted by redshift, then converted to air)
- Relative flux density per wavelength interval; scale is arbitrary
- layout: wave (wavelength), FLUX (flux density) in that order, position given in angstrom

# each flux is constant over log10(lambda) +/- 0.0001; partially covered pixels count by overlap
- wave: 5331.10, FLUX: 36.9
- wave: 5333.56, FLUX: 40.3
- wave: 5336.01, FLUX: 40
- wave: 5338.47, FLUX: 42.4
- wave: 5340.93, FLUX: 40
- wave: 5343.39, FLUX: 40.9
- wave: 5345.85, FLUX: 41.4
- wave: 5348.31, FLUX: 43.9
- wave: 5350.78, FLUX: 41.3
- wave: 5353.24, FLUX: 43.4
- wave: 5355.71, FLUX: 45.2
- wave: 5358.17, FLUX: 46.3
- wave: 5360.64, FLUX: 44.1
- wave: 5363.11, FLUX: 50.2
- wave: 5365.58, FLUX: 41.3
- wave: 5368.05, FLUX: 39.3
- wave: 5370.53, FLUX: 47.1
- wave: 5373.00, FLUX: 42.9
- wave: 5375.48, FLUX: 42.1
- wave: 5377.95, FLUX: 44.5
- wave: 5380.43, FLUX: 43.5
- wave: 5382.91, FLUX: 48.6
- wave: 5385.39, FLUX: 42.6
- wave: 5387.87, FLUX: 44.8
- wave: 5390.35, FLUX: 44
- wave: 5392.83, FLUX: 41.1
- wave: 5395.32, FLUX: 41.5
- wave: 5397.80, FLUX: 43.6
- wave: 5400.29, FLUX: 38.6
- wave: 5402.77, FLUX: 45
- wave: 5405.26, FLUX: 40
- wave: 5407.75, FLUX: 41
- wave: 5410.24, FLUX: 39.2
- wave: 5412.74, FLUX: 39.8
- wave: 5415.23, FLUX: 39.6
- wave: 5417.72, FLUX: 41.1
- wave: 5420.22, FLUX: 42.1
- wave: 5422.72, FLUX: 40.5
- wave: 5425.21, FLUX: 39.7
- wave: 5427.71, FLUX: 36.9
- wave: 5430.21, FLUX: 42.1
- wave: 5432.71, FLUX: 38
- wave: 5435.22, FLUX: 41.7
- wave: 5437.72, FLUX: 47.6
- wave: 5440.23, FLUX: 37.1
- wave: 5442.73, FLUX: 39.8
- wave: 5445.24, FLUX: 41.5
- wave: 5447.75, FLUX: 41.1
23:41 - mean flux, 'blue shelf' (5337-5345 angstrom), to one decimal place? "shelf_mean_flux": 41.1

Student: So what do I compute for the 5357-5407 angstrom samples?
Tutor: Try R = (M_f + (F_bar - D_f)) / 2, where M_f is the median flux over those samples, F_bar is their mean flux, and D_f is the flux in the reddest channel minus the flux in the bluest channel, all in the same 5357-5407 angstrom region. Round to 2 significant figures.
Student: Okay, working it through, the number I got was 47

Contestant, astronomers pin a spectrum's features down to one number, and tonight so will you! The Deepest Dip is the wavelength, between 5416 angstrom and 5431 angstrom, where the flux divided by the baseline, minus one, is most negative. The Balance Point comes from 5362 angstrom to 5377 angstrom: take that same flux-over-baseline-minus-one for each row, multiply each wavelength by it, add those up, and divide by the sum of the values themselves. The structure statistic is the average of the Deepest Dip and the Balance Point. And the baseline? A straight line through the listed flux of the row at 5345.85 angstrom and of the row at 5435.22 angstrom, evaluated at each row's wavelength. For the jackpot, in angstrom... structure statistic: 5397.3 angstrom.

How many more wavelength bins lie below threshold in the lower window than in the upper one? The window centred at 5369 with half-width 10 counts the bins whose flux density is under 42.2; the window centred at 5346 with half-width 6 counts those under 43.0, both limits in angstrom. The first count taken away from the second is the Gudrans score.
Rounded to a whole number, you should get 1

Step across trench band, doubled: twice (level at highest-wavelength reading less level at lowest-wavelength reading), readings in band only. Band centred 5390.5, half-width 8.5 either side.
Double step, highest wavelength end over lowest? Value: -10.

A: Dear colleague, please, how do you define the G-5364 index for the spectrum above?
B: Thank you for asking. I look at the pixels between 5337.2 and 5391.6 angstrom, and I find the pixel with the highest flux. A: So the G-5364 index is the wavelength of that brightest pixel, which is 5363.11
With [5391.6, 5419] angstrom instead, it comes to 5402.77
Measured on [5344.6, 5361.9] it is 5358.17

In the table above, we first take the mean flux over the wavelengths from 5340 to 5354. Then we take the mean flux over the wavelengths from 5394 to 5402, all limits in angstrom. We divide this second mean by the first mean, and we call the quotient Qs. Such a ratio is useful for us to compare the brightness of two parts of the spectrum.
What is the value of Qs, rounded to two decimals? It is 0.99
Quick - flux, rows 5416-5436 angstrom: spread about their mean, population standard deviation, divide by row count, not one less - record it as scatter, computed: 1.81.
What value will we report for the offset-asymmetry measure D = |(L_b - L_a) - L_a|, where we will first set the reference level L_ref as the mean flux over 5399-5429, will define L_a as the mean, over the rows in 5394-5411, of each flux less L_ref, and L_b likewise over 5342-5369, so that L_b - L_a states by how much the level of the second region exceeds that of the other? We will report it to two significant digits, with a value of 1.1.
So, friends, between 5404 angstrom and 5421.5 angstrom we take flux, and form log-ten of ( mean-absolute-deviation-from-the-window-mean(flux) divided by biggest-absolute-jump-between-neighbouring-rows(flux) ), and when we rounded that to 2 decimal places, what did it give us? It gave -0.32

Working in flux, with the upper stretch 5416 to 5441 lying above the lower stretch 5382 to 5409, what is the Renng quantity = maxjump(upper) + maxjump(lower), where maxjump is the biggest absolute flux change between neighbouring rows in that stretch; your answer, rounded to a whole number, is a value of 17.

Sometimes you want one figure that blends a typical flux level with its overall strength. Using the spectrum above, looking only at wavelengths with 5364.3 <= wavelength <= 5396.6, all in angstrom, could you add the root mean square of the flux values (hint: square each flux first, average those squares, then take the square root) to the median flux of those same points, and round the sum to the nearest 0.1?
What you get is 86.3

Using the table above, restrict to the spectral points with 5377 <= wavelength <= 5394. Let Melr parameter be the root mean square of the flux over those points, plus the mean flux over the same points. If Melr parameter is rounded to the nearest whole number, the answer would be 88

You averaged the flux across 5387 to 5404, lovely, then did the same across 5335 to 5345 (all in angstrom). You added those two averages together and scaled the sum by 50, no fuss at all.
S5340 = 4174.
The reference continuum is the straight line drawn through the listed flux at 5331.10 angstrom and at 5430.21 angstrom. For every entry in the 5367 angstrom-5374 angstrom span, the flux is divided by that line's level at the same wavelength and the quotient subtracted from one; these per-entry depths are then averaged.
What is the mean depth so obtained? -0.11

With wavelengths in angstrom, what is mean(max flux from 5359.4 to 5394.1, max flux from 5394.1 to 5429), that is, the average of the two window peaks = 47.6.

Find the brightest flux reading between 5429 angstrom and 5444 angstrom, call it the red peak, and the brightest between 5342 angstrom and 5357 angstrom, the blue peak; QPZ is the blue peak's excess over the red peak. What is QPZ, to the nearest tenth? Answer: -2.4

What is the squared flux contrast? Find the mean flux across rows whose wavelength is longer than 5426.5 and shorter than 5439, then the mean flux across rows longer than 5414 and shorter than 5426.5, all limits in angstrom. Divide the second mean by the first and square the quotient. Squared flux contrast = 1.0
